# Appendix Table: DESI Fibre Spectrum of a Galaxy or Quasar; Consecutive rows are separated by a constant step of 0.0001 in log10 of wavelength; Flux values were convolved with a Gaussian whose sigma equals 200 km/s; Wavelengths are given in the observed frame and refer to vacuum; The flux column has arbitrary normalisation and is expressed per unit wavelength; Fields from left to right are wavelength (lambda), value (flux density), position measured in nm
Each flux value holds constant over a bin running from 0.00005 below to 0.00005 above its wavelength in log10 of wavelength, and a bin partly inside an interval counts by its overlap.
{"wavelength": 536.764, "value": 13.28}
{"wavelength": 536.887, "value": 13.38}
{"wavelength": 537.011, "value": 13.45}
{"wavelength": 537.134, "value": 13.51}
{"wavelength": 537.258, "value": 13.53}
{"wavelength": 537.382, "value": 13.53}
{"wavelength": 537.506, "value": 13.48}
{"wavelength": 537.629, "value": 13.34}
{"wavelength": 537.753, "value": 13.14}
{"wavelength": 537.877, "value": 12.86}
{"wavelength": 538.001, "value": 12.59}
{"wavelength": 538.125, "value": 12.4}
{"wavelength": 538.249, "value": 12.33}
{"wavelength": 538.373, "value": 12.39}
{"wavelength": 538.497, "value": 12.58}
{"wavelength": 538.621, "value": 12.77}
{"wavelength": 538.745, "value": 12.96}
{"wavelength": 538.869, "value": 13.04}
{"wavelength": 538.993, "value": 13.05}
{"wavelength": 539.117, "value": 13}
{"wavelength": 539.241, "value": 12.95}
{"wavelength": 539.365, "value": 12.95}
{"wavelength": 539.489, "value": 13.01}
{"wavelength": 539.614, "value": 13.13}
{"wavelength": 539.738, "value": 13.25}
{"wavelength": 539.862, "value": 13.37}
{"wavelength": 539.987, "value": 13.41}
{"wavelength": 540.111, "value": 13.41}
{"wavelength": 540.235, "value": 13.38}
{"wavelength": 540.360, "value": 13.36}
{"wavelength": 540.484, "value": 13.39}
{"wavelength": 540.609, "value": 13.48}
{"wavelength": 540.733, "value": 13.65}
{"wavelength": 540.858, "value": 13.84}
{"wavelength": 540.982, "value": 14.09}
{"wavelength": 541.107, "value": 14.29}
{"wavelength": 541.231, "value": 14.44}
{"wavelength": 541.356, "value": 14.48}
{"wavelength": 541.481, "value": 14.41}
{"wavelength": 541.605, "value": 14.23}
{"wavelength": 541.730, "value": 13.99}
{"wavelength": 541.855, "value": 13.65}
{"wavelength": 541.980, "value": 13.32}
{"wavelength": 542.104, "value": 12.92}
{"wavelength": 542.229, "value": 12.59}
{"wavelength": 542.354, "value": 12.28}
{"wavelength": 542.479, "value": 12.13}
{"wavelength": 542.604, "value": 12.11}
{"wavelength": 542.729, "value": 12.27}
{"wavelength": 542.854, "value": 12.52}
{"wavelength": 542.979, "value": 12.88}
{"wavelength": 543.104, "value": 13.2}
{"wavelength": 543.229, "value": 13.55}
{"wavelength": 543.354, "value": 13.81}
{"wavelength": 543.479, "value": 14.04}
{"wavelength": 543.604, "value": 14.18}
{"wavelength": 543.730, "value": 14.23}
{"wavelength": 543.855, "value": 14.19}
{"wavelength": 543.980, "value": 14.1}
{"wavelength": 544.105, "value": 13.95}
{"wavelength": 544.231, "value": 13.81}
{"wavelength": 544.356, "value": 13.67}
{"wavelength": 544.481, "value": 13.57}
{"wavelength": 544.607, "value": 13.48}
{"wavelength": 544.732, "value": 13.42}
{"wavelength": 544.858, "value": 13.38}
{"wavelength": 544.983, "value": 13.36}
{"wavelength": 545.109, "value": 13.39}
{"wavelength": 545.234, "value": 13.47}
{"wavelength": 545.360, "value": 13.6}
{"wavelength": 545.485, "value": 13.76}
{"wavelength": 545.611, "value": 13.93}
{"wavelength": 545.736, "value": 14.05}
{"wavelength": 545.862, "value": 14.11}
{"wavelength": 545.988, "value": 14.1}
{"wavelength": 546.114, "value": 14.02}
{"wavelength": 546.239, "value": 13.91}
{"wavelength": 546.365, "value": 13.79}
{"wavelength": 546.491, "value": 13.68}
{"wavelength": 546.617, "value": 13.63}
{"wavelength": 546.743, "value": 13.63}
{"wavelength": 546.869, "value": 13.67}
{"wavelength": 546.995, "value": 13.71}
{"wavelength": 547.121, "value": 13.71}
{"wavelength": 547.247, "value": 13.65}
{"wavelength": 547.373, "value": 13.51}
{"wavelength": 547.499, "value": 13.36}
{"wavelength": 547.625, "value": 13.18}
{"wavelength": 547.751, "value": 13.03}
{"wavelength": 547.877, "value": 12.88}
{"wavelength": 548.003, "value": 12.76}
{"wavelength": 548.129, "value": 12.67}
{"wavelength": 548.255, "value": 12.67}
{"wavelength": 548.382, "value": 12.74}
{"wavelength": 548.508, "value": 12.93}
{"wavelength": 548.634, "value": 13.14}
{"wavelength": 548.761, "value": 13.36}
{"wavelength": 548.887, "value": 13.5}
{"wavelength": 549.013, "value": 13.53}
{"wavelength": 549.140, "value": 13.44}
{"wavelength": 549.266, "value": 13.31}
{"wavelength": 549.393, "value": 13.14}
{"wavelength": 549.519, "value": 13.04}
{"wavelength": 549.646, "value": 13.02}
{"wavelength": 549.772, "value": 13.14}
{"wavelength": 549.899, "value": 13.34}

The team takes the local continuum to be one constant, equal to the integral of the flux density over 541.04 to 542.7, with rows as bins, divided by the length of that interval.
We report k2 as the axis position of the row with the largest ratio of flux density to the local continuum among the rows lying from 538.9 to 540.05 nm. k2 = 539.987 nm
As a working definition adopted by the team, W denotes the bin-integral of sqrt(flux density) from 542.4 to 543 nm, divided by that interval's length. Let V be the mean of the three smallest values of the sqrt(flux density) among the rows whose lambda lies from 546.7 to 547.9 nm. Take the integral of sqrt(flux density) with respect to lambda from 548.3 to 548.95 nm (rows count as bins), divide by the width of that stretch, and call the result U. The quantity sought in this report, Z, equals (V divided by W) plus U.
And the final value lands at 4.65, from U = 3.62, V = 3.61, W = 3.51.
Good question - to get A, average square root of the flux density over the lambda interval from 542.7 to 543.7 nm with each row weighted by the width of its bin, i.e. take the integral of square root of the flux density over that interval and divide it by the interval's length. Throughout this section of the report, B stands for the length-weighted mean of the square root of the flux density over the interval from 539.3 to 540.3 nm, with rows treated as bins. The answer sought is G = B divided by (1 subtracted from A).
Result 1.37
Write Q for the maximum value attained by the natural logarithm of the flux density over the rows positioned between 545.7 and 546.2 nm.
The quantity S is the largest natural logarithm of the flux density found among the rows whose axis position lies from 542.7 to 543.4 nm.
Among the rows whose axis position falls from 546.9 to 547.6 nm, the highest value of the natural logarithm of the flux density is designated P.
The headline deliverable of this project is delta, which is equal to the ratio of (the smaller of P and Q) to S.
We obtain 1.00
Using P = 2.62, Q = 2.65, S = 2.63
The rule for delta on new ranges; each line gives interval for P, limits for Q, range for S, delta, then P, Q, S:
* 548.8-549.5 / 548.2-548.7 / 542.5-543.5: 0.97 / 2.60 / 2.58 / 2.64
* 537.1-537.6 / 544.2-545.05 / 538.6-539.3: 1.01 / 2.60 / 2.63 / 2.57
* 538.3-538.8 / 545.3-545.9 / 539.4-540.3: 0.99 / 2.56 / 2.65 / 2.60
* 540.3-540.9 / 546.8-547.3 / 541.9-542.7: 1.01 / 2.63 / 2.62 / 2.59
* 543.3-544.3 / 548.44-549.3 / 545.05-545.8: 0.99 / 2.66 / 2.60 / 2.64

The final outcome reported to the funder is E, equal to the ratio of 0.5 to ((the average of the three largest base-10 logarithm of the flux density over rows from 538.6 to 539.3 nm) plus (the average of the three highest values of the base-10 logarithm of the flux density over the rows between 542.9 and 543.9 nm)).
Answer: 0.221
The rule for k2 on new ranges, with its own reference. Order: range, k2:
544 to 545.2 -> 544.105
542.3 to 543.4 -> 543.354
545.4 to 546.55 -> 545.862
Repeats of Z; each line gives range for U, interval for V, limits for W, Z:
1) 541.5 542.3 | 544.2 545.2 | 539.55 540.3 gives 4.68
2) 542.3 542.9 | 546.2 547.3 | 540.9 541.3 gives 4.48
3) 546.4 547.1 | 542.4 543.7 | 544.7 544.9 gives 4.65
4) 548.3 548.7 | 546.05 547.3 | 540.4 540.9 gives 4.59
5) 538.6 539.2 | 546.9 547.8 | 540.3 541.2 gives 4.58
